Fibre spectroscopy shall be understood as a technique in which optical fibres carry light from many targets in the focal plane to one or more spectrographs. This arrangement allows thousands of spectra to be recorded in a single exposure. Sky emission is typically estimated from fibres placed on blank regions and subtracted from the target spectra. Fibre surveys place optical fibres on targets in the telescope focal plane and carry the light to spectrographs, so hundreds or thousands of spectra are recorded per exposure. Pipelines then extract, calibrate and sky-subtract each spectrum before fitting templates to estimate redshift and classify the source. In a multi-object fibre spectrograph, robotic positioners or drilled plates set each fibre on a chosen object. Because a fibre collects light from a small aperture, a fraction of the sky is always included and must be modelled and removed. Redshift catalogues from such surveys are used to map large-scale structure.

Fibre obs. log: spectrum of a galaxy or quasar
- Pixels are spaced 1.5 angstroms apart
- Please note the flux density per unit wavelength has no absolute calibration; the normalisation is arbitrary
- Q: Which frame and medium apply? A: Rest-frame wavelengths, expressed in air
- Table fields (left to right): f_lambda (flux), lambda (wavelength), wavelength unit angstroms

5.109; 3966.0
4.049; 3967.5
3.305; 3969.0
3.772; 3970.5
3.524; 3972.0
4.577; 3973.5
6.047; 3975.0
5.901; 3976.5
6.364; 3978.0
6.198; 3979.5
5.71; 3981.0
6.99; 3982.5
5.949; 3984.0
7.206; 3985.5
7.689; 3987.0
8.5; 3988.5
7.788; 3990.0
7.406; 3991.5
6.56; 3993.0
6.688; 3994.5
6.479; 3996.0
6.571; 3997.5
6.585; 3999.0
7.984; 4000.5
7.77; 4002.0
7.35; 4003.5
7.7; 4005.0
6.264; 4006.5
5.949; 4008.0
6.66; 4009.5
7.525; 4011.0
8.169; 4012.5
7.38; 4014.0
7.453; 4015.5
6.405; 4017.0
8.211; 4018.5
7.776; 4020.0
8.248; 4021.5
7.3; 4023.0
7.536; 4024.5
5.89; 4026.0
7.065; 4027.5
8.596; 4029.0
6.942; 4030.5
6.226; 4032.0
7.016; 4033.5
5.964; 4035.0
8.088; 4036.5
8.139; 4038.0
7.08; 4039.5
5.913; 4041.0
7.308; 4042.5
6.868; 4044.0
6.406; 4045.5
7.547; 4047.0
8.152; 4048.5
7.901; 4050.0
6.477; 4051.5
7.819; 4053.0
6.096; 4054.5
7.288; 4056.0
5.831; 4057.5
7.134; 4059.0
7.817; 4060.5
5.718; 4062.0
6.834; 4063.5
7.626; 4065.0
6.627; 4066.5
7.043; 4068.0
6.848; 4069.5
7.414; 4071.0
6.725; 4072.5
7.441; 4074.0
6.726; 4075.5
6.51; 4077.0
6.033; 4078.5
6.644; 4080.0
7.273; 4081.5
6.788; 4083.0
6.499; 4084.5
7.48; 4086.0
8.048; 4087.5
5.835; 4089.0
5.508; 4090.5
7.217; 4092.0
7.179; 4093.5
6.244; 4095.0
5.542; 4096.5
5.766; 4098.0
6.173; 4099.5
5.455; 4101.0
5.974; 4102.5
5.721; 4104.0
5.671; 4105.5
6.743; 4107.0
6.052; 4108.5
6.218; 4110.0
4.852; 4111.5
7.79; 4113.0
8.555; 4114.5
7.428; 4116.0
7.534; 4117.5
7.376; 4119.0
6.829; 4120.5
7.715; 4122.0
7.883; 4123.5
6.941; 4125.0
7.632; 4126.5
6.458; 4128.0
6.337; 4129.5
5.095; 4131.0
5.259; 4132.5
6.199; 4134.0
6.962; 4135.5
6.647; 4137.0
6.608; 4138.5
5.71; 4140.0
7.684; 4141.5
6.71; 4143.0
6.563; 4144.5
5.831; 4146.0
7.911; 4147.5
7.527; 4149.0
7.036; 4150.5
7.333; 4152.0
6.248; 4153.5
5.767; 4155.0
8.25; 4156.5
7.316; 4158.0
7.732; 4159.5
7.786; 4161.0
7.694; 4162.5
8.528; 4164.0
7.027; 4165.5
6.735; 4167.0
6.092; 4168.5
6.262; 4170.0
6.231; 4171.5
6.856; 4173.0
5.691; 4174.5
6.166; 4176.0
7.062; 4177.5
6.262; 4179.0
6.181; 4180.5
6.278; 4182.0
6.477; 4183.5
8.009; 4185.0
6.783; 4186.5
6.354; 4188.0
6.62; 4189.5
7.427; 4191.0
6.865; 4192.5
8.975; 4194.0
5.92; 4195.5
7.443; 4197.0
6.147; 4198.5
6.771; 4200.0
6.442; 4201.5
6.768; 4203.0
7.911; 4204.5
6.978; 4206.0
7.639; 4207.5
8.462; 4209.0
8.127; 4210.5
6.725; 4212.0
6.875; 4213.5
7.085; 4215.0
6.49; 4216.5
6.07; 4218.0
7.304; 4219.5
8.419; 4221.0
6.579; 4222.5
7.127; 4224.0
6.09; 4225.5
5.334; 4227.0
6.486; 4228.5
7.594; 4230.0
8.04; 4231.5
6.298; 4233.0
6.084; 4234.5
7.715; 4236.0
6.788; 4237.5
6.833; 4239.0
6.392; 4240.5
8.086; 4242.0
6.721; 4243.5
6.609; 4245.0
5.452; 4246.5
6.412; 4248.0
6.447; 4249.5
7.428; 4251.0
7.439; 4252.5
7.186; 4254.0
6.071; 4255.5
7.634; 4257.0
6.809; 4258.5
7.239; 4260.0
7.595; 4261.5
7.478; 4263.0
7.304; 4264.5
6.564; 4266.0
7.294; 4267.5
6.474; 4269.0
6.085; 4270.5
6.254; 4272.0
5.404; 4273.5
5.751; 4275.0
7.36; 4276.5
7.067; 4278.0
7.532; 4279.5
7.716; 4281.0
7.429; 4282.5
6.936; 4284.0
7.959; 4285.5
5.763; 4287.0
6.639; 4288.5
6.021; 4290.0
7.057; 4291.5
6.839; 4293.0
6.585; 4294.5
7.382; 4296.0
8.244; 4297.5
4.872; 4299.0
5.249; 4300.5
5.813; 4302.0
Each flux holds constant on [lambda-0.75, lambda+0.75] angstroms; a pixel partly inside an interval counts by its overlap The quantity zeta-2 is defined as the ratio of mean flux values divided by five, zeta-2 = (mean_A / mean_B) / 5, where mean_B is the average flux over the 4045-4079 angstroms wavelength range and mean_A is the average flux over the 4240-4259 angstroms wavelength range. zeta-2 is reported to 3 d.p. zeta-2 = 0.196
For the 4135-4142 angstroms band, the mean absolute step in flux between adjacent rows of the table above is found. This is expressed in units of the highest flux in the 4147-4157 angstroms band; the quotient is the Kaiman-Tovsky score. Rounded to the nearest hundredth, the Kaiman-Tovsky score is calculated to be 0.10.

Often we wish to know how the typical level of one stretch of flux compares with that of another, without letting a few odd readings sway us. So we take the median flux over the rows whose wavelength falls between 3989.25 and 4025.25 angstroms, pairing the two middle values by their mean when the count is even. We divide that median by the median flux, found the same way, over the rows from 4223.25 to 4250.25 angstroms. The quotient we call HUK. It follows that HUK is 1.13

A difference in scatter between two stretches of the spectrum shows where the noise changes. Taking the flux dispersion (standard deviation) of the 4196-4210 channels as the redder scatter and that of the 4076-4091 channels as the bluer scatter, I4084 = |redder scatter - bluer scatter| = 0.03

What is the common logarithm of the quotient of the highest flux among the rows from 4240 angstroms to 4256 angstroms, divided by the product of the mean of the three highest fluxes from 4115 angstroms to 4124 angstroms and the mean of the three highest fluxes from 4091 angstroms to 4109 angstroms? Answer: -0.83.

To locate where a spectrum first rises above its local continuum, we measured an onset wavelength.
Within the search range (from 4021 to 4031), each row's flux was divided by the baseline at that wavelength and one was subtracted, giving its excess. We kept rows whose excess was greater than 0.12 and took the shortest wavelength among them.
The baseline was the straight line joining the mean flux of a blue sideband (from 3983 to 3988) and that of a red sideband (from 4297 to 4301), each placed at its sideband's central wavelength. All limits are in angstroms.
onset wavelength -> 4021.5 angstroms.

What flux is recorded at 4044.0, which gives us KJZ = 6.868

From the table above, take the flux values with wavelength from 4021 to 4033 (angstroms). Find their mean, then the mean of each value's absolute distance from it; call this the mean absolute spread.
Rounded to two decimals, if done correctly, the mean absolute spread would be 0.69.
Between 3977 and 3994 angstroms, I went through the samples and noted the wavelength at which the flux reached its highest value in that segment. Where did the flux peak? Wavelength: 3988.5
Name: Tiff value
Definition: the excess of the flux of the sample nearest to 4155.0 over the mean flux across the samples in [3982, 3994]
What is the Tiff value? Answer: -1.49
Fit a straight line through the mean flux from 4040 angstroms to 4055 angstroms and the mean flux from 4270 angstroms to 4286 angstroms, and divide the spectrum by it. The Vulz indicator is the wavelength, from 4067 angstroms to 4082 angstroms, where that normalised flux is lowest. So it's 4078.5 angstroms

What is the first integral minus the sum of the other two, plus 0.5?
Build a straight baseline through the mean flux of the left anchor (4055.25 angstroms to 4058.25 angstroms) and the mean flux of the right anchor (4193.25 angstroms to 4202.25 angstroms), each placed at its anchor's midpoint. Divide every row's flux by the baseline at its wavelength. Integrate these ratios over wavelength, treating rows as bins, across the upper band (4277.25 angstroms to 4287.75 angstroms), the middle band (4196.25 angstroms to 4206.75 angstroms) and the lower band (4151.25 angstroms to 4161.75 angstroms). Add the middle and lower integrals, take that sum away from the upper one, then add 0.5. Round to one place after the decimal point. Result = -10.5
